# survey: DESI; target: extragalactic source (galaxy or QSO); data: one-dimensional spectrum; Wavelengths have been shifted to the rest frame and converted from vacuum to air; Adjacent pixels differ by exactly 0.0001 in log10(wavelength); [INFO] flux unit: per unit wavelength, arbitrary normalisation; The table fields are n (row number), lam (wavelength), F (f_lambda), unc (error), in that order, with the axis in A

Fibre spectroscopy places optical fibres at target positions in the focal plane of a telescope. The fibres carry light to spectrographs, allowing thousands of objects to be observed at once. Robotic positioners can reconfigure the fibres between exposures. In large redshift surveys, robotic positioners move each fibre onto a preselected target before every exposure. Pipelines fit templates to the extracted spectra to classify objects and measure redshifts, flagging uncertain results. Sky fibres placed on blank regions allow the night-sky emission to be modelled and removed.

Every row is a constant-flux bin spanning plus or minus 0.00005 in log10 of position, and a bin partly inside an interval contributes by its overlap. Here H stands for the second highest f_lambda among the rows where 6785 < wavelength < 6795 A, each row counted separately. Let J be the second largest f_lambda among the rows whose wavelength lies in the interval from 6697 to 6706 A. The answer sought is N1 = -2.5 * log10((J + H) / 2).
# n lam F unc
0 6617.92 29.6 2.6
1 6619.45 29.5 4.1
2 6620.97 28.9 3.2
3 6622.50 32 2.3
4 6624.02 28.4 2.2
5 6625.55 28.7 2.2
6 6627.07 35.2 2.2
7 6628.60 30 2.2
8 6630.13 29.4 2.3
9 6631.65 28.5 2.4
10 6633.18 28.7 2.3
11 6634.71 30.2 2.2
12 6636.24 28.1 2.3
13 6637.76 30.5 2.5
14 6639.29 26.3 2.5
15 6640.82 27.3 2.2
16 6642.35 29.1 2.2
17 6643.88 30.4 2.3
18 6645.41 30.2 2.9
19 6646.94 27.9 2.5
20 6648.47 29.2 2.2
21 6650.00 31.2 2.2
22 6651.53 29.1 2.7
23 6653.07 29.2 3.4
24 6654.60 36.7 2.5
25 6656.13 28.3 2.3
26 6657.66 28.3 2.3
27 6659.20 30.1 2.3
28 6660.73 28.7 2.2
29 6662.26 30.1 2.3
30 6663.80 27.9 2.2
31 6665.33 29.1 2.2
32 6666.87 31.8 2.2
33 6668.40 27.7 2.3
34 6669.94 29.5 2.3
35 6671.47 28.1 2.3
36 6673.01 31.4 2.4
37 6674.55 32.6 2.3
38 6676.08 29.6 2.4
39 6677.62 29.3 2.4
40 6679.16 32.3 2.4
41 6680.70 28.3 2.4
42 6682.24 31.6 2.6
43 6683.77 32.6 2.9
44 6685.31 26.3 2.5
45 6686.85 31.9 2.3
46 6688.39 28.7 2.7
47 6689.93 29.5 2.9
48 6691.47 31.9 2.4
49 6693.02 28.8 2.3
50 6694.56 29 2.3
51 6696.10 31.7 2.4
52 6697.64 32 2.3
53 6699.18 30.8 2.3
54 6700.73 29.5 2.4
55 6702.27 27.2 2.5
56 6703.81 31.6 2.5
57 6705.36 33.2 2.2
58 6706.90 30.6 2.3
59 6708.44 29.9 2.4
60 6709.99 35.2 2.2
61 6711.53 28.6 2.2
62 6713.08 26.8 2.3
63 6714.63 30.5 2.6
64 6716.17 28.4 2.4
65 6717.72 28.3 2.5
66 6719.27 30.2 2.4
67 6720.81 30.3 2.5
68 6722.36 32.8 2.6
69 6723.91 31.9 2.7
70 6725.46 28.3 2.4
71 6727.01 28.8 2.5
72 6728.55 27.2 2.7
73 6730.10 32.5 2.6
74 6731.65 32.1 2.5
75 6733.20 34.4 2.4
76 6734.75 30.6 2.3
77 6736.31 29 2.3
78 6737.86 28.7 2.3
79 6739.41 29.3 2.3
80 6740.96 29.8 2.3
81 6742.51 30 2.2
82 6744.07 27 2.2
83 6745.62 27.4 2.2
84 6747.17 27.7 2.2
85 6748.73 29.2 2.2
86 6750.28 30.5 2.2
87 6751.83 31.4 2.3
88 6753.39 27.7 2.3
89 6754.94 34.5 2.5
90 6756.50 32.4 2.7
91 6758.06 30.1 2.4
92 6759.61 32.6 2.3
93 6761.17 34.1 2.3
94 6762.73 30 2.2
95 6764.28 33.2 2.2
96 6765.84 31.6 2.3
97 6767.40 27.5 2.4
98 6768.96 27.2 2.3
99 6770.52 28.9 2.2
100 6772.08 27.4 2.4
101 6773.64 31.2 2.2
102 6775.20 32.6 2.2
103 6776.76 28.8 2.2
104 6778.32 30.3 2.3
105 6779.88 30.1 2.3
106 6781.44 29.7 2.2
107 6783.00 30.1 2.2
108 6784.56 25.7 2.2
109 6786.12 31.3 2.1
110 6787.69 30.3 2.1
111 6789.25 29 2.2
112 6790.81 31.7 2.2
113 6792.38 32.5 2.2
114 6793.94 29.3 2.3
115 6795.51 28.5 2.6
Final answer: -3.76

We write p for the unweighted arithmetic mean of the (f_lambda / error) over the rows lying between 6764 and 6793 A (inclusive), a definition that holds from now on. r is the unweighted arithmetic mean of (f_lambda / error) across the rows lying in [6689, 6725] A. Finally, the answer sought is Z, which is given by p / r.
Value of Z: 1.07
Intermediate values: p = 13.5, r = 12.6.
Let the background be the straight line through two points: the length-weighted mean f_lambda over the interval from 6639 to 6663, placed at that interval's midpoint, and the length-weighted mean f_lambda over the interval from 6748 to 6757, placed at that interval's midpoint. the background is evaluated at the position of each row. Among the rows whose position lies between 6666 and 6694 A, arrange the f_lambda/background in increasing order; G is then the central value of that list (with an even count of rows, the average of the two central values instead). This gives 0.99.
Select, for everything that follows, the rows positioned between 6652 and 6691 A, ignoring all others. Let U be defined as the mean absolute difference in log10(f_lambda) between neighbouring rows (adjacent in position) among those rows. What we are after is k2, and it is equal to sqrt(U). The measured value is 0.203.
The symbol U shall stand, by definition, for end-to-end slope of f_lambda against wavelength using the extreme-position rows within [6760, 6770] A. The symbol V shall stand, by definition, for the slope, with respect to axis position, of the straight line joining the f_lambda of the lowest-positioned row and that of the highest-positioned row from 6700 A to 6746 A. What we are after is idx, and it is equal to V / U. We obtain 0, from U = -0.89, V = -0.05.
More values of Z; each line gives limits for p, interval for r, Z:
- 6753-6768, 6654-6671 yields 1.02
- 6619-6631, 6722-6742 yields 0.99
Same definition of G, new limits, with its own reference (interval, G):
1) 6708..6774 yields 0.97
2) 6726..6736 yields 1.02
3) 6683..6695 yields 0.97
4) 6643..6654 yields 0.99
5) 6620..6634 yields 0.99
